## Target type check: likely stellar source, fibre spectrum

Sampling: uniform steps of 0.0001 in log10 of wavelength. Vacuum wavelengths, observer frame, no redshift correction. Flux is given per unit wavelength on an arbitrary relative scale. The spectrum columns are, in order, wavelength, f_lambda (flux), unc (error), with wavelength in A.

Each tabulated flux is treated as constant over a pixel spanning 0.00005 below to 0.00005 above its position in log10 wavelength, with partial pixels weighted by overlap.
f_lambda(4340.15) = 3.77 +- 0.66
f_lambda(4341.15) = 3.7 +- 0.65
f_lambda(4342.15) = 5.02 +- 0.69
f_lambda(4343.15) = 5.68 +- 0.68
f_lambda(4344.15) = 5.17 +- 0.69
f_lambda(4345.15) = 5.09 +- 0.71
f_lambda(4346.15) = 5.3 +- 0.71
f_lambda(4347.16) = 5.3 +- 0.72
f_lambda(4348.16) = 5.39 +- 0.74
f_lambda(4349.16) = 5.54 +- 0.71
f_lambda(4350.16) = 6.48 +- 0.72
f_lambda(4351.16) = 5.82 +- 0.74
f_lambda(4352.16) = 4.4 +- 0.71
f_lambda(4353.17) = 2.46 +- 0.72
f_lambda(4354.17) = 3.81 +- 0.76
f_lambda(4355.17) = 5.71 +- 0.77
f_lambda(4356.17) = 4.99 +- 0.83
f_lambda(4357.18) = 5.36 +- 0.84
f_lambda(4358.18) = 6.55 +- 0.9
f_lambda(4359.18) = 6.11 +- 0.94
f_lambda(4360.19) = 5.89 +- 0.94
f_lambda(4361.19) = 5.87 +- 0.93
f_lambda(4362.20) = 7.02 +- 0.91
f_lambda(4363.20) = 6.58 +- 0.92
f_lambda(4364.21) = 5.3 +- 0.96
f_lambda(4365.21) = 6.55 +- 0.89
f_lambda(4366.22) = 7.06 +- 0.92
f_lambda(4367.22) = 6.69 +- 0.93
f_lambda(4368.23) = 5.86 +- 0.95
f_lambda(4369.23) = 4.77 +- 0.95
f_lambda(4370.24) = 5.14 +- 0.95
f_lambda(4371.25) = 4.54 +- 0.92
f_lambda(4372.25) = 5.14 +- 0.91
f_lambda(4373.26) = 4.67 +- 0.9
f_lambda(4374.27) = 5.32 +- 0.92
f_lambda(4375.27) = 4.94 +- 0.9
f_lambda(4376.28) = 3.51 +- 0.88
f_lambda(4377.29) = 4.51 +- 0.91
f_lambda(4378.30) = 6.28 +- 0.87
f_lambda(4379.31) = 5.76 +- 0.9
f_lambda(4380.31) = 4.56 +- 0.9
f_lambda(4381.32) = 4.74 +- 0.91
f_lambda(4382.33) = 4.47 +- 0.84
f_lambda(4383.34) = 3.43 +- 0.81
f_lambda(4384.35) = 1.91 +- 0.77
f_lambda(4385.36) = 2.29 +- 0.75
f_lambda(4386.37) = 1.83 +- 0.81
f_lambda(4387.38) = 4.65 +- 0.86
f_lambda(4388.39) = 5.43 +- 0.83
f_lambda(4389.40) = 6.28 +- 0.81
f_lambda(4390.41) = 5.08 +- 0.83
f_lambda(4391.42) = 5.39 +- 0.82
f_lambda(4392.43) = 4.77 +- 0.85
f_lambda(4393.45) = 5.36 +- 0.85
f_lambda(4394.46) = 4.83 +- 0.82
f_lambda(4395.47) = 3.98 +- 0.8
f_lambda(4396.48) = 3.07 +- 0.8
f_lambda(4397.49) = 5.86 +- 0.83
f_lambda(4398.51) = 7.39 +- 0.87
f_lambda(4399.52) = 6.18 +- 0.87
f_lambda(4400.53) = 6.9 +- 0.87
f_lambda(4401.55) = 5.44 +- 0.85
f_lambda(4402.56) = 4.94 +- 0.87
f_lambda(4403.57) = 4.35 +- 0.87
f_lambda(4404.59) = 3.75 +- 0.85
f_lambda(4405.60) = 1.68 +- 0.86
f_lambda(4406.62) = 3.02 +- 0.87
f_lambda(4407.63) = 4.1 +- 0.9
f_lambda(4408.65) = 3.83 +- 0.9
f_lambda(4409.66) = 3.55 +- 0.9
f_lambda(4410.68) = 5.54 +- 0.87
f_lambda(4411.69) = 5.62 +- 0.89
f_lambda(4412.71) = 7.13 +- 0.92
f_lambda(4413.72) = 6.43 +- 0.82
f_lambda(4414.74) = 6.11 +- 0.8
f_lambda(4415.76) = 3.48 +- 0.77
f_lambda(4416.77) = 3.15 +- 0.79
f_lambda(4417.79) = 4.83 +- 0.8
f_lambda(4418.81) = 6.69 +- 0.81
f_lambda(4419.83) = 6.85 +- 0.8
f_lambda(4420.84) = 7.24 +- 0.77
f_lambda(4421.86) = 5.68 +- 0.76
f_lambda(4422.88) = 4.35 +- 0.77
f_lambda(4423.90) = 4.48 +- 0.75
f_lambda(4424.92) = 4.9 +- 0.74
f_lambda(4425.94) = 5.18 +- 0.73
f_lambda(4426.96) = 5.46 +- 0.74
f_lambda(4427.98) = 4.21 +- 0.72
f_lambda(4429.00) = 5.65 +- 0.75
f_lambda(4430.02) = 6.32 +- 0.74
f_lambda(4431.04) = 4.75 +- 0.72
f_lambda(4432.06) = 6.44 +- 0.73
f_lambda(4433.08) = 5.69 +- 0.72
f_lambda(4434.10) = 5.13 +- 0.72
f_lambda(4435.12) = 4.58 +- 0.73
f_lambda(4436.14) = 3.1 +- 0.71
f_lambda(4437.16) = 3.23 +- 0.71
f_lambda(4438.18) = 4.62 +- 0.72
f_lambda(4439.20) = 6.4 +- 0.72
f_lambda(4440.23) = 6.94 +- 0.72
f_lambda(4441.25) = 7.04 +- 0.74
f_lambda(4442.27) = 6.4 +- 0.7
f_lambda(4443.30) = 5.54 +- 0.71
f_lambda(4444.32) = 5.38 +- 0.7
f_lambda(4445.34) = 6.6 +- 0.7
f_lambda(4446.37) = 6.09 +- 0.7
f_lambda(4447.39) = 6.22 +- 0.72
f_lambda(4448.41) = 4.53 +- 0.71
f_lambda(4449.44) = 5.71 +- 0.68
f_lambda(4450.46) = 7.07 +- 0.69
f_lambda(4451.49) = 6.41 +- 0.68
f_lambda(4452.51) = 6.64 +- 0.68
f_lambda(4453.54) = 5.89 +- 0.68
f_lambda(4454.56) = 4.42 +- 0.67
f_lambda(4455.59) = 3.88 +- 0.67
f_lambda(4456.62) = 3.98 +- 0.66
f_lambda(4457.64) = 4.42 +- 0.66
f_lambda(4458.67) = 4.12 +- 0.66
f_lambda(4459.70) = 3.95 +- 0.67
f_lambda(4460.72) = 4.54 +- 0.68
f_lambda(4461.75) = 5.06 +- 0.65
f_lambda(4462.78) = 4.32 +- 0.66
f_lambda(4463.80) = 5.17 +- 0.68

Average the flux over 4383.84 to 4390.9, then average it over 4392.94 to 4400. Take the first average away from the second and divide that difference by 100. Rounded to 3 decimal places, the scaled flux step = 0.013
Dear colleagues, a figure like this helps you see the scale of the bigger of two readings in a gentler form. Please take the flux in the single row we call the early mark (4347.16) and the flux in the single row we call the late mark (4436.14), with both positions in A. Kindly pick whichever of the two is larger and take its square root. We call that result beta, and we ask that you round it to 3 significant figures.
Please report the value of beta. 2.30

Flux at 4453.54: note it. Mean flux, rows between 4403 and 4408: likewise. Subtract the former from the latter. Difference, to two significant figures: -2.5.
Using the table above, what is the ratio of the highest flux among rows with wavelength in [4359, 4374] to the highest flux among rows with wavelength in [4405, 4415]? 0.99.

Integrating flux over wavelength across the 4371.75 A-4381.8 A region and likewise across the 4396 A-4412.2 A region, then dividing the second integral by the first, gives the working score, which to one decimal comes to 1.5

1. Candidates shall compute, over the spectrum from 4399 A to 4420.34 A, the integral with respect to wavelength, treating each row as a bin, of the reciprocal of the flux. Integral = 4.9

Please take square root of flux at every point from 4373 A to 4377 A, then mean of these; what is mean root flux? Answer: 2.14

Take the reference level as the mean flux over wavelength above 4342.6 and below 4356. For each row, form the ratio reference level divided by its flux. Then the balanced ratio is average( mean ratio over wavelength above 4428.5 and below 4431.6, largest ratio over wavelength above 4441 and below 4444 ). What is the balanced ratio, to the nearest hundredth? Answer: 0.92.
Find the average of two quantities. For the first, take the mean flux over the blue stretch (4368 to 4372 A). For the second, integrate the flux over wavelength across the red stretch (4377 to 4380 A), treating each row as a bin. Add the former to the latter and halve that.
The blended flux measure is 11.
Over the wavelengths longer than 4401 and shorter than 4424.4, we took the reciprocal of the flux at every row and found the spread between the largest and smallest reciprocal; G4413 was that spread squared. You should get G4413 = 0.21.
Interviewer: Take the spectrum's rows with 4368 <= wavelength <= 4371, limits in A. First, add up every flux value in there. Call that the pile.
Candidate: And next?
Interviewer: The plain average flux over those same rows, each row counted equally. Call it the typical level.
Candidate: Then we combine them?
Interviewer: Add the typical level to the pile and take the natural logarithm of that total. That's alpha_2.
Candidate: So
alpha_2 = 3.0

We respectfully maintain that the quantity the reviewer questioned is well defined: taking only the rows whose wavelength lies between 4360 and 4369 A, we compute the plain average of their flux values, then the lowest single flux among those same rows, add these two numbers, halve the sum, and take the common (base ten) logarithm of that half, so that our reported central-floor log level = 0.76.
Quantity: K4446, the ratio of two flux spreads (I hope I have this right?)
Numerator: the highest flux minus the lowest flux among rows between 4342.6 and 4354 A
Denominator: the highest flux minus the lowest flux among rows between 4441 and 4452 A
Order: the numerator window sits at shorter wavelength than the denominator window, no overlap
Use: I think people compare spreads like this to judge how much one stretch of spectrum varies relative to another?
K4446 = 1.6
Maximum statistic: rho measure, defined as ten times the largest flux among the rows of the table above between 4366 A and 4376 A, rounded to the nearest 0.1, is 70.6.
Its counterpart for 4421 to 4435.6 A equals 64.4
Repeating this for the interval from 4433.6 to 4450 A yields 70.4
